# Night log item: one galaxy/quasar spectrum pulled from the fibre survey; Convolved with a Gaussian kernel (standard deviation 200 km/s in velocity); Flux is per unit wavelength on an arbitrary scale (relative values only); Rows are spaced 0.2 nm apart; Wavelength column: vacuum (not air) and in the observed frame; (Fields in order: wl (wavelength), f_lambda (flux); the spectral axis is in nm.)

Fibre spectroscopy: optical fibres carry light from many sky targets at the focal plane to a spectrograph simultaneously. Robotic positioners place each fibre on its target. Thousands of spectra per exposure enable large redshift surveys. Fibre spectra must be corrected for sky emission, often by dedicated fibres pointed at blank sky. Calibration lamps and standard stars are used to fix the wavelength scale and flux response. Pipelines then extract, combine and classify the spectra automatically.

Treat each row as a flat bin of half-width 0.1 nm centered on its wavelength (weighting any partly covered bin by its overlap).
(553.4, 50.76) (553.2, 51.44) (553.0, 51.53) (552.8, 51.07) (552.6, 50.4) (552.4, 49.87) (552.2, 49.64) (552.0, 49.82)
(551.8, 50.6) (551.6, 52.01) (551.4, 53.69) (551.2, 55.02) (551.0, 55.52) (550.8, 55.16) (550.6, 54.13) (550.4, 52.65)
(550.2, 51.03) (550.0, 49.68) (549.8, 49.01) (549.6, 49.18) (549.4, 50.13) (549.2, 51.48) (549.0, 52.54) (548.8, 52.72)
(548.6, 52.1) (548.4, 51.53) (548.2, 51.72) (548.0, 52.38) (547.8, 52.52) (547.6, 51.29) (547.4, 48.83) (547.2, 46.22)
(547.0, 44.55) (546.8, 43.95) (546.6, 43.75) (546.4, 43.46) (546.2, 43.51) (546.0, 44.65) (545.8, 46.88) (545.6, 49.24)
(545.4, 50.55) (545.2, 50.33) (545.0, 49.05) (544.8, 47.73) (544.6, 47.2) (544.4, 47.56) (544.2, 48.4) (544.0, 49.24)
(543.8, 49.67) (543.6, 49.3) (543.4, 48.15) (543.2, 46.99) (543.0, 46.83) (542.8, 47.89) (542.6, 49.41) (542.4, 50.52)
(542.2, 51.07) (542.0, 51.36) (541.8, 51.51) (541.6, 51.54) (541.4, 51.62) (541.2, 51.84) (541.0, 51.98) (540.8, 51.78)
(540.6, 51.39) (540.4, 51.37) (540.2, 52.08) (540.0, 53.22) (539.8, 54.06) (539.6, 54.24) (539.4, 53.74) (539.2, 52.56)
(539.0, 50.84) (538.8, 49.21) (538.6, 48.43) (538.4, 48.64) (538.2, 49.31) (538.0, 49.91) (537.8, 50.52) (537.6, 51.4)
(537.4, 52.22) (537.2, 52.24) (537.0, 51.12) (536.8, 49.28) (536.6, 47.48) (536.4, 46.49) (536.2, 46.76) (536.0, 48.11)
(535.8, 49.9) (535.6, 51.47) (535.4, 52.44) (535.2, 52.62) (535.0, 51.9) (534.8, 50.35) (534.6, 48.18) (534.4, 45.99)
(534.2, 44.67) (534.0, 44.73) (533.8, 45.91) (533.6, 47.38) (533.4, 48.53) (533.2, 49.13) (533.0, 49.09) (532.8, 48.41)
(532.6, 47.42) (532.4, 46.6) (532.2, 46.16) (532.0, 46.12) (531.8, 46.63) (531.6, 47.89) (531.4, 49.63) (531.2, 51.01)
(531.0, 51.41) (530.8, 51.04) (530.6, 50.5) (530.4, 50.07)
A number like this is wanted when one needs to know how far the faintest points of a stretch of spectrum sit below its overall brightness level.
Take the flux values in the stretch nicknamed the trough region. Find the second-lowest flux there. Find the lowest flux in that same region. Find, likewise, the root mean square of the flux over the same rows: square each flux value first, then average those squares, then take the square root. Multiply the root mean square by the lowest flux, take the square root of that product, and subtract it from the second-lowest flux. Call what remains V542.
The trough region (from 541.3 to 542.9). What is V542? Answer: 0.17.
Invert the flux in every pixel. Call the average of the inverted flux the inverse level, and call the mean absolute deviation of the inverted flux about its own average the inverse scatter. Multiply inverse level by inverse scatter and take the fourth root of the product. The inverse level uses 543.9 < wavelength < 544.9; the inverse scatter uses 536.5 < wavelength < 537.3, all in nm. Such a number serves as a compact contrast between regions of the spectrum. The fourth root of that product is 0.0609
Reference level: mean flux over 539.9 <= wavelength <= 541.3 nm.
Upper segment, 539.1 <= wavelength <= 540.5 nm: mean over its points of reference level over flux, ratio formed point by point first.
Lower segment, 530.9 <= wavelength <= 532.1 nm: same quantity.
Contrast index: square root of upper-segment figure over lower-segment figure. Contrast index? 0.96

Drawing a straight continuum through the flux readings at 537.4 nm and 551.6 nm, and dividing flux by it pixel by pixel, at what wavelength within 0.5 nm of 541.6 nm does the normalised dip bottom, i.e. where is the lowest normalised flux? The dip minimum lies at 542.0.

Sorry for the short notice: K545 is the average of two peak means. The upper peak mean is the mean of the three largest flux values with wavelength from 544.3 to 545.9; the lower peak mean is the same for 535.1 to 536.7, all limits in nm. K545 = 51.1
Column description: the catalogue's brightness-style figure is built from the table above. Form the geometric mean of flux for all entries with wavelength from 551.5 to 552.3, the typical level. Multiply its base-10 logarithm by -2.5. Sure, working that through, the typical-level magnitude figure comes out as -4.26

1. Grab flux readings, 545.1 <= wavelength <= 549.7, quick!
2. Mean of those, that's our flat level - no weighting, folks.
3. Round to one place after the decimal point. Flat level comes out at 48.8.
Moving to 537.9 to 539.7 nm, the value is 50.8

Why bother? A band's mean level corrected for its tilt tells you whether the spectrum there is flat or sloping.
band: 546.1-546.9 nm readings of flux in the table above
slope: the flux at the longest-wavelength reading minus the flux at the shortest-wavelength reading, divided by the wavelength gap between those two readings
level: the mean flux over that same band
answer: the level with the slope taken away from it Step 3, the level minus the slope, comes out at 42.9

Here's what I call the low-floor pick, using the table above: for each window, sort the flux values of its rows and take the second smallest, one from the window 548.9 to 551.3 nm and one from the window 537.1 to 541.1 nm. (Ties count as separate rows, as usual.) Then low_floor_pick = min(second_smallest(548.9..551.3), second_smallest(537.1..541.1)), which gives 48.6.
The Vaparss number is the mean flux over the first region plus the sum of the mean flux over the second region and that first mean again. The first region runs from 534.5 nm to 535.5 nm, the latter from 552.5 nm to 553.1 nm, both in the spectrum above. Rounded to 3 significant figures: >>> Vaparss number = 153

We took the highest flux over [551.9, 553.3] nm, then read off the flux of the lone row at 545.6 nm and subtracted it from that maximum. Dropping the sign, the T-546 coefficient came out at 2.3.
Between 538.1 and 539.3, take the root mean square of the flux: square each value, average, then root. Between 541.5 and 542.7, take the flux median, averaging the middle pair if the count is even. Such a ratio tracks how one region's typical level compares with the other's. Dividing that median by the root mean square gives 1.03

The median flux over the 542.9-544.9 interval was 47.9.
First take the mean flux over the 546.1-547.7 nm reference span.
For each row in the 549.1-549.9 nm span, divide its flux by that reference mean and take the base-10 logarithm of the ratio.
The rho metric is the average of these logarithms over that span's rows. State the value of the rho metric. 0.039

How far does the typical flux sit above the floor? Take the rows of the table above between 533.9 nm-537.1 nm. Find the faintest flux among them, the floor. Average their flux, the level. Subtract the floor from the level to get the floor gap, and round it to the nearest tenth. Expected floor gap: 4.2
